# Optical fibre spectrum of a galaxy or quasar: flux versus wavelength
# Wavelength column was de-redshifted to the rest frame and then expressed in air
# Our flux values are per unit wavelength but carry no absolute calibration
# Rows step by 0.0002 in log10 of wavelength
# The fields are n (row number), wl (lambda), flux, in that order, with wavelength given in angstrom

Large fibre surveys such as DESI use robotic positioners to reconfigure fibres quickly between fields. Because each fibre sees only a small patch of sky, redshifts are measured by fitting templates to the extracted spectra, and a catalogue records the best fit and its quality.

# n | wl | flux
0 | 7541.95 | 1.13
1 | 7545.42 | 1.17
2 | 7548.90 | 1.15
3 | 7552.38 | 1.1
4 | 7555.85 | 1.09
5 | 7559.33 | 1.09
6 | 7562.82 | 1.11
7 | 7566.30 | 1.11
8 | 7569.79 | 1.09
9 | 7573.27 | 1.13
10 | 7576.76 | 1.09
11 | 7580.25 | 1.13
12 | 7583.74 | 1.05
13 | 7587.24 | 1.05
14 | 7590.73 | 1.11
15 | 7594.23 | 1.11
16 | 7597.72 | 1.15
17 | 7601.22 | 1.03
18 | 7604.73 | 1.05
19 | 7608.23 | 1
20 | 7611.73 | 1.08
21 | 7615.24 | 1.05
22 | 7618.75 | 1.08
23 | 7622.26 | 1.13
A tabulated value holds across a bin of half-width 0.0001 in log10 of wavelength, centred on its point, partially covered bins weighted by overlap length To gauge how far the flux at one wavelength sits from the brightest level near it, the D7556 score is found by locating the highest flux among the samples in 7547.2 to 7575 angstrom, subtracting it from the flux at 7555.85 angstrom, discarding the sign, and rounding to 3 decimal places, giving 0.060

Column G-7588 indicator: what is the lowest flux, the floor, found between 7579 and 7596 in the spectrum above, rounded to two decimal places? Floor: 1.05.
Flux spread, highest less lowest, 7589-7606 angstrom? 0.12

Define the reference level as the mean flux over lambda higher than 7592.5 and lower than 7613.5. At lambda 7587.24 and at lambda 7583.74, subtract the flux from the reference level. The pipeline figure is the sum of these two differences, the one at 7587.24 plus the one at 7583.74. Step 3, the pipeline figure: 0.040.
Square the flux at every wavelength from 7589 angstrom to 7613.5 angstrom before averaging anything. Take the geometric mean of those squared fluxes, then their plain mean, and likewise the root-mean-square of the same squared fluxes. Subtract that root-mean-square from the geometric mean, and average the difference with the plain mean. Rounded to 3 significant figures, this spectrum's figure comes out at 0.575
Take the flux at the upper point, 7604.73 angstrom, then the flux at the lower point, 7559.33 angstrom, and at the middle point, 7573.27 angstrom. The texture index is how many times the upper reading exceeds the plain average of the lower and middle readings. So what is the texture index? 0.946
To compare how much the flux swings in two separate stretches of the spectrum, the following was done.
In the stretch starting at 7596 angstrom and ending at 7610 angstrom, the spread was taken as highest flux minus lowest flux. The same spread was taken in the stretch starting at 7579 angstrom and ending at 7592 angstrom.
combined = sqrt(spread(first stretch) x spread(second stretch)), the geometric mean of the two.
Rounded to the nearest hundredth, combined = 0.11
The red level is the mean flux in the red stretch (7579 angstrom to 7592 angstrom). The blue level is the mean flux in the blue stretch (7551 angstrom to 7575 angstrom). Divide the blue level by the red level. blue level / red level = 1.02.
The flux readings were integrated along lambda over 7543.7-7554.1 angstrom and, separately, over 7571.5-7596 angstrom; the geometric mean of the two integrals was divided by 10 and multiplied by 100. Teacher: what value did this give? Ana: 178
